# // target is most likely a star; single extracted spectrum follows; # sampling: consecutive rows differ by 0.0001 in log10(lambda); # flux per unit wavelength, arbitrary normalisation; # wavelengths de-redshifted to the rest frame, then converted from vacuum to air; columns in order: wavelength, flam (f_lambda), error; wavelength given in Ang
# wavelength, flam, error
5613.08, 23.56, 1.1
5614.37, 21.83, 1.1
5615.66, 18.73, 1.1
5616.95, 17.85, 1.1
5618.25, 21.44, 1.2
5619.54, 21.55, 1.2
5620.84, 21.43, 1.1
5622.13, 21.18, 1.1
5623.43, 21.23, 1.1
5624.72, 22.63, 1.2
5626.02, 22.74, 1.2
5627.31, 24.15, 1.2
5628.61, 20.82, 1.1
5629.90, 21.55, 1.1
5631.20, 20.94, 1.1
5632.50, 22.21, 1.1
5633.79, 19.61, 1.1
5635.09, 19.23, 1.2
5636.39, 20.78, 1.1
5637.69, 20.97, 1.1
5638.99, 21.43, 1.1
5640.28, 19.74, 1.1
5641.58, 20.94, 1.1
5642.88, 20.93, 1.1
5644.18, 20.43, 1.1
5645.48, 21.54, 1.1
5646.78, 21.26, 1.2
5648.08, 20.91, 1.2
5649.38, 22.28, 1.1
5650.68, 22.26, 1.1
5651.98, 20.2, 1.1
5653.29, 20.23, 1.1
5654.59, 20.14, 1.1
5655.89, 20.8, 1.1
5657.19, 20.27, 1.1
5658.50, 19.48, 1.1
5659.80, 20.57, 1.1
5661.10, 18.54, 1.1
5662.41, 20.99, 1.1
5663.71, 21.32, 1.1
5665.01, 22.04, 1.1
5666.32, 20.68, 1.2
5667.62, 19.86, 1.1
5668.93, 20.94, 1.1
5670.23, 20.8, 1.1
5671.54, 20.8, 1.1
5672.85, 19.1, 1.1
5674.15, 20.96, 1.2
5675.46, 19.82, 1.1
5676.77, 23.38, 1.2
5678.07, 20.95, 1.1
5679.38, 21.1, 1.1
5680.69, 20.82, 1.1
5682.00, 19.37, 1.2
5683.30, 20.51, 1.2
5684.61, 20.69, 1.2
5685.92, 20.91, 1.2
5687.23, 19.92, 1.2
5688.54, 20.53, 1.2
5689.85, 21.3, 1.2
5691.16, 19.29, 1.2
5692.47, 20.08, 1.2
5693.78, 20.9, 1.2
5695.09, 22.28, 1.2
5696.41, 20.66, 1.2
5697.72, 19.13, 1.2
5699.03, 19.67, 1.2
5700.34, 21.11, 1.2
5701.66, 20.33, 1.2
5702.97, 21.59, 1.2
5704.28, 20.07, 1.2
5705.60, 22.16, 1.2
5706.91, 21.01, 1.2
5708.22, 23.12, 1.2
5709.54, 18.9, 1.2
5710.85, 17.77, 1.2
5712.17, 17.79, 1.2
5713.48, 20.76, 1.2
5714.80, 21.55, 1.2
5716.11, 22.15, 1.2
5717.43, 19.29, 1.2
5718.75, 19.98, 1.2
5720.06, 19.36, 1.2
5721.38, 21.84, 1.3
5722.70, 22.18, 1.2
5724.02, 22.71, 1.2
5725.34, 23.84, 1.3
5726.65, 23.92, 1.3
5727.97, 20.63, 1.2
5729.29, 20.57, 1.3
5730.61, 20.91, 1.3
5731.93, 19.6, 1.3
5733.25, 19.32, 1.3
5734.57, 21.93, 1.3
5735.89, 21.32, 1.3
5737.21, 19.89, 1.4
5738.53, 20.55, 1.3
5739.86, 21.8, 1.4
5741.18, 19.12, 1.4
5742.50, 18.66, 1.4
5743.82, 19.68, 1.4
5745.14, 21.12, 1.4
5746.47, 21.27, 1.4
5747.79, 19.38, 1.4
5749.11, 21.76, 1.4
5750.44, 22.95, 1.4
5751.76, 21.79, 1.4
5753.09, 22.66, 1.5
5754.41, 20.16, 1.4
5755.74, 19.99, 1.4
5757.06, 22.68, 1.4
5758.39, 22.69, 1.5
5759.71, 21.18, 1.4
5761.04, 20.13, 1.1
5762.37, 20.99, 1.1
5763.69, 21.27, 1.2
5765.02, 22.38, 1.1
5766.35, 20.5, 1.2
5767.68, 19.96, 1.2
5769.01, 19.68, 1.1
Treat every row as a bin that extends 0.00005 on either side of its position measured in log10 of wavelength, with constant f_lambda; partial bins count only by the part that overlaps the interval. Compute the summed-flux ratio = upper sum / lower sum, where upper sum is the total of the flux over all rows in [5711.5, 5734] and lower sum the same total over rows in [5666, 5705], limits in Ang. 0.58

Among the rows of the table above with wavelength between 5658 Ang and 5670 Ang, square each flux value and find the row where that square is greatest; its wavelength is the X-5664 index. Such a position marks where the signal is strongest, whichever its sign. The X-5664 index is 5665.01 Ang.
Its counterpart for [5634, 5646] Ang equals 5645.48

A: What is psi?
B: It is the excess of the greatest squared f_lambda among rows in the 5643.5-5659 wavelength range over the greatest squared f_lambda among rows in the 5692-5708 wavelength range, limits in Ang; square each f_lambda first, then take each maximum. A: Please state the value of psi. 0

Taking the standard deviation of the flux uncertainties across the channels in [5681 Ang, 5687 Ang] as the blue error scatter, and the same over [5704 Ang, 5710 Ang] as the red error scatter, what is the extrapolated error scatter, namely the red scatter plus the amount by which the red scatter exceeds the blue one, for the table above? 0.000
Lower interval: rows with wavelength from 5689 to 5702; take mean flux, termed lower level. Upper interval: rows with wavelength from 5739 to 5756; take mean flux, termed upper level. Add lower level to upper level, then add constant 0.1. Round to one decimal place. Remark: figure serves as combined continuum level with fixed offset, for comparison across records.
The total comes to 41.4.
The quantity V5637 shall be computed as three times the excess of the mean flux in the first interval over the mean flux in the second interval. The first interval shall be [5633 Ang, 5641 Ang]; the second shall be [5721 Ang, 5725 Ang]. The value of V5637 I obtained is -6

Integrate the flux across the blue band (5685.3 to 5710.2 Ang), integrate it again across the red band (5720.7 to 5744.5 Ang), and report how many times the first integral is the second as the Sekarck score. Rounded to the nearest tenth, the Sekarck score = 1.0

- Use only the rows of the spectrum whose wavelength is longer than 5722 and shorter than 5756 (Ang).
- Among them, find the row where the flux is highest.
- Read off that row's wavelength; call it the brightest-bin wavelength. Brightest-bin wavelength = 5726.65 Ang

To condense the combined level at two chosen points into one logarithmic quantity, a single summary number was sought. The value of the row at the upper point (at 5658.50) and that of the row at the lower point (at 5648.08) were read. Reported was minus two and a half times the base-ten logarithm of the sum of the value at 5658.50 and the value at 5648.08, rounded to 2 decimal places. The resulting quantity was -4.02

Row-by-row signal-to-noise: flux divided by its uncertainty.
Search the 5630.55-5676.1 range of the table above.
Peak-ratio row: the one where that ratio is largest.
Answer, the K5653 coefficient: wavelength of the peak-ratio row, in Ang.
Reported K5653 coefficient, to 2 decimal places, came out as 5649.38 Ang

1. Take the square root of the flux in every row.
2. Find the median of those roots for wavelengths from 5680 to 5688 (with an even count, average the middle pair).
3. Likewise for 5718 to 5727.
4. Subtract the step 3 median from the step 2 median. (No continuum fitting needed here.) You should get -0.17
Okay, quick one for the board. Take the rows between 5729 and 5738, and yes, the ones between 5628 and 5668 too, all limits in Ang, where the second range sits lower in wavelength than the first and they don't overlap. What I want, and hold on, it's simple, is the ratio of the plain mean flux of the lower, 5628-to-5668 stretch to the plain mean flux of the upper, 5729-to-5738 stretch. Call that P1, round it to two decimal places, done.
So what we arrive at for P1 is 1.01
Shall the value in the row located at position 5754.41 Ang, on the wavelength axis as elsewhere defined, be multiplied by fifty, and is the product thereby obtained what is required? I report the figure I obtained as 1008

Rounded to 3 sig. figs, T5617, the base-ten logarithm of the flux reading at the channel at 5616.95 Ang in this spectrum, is 1.25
